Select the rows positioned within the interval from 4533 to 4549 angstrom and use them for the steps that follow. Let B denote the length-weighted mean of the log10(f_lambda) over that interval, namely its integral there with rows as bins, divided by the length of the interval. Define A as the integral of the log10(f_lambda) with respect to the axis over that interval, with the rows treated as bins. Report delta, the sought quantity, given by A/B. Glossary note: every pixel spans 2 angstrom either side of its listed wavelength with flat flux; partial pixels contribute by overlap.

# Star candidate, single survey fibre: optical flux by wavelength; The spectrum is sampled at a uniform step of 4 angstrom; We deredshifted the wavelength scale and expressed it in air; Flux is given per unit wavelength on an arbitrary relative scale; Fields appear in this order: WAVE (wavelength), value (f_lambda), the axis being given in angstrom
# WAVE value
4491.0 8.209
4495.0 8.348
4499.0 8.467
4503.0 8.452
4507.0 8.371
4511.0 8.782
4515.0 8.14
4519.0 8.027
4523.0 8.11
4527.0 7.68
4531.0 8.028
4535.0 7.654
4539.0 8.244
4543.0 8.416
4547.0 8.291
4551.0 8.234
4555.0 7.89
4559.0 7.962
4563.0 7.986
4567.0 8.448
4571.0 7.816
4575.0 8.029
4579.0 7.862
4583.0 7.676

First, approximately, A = 15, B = 0.911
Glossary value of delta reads 16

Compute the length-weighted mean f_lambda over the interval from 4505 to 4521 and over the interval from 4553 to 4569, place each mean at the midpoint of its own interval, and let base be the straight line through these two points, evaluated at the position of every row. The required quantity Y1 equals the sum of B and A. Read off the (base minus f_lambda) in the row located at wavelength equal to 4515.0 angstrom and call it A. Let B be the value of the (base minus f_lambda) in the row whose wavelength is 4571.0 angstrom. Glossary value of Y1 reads 0.4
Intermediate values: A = 0.18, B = 0.20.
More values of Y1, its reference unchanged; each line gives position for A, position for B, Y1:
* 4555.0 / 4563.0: 0.3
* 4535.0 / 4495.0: 0.6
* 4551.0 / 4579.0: 0.0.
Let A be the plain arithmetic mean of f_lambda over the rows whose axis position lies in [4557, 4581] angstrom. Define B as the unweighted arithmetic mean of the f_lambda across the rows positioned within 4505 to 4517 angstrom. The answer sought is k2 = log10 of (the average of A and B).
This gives 0.915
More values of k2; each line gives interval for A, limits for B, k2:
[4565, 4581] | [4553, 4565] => 0.903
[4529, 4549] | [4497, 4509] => 0.918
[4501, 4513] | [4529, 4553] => 0.921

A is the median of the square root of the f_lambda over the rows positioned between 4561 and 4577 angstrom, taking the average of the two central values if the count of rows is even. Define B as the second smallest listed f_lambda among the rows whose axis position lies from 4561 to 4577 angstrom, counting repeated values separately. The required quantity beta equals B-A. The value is 5.16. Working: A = 2.83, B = 7.986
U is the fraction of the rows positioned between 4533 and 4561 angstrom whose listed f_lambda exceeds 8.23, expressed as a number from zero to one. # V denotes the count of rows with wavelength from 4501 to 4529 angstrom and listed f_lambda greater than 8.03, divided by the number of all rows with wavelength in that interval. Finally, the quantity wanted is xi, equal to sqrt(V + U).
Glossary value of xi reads 1.13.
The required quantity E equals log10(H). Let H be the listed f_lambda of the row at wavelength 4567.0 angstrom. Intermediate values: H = 8.448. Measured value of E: 0.927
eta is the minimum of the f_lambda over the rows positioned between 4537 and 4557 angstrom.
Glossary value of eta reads 7.89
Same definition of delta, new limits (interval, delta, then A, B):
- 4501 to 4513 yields 12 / 11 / 0.931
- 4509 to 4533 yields 24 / 22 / 0.910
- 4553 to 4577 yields 24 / 22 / 0.904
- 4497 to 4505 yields 8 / 7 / 0.927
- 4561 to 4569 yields 8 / 7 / 0.915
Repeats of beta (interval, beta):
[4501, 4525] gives 5.24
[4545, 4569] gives 5.11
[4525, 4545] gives 4.85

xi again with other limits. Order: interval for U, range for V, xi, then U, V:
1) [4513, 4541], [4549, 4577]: 0.65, 0.1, 0.3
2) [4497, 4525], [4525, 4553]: 1.07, 0.6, 0.6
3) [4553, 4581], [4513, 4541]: 0.76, 0.1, 0.4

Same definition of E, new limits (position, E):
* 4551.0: 0.916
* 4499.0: 0.928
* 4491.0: 0.914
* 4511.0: 0.944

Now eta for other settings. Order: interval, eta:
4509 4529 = 7.68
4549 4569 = 7.89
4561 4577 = 7.816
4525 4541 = 7.654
